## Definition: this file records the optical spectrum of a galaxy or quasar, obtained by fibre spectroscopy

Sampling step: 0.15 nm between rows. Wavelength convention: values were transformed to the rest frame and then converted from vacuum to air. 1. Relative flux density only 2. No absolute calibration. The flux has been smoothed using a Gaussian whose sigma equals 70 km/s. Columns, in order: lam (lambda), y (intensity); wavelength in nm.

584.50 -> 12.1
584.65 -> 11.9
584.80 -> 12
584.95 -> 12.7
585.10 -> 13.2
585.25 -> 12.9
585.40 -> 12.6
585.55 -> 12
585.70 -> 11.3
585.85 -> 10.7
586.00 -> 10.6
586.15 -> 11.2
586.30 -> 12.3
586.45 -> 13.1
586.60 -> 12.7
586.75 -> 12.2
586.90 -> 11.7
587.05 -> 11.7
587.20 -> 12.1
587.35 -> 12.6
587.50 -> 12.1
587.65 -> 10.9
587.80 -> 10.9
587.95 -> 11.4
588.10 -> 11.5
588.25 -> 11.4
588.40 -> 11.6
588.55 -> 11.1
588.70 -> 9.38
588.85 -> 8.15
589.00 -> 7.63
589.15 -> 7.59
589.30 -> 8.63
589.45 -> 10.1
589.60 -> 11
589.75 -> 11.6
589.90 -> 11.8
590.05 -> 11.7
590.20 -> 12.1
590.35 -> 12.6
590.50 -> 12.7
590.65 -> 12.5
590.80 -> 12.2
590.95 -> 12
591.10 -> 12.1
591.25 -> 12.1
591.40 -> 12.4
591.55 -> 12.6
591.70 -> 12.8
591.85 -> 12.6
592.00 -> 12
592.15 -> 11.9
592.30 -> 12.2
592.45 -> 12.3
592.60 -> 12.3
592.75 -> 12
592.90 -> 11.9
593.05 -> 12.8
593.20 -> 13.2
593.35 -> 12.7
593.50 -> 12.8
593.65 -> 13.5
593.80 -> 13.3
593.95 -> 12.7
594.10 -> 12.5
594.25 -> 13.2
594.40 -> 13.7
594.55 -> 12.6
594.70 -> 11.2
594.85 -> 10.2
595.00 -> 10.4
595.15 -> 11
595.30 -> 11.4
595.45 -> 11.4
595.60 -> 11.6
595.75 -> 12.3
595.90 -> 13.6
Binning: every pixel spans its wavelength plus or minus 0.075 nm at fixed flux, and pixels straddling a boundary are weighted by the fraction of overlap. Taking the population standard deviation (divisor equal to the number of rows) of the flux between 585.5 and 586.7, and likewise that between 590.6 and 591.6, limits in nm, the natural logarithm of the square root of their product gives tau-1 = -0.85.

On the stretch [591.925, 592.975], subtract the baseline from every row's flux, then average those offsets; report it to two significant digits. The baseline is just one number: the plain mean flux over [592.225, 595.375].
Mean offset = -0.20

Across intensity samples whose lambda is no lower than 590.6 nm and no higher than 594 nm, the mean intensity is 12.5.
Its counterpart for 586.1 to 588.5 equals 11.8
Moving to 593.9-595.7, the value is 11.8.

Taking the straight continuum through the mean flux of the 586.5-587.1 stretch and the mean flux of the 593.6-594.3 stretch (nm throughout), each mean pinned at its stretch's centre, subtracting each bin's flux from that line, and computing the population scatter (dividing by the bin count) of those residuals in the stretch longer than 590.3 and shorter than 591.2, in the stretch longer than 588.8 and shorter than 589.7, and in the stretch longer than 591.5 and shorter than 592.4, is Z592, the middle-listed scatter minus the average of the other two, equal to 0.92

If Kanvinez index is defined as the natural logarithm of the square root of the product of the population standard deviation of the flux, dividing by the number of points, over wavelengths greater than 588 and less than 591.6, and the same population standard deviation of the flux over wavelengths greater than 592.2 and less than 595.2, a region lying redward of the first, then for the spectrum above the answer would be 0.21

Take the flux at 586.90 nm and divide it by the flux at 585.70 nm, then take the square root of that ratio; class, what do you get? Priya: 1.02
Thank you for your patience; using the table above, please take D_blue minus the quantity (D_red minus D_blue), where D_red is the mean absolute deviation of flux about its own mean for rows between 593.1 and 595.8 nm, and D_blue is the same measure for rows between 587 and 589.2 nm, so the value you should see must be 1.7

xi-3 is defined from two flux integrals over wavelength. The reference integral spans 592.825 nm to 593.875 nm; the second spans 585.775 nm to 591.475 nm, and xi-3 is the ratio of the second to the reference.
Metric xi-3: 4.8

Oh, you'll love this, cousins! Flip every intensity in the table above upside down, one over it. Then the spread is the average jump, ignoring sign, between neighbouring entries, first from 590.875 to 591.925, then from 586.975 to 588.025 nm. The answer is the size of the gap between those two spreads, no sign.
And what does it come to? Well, 0.0027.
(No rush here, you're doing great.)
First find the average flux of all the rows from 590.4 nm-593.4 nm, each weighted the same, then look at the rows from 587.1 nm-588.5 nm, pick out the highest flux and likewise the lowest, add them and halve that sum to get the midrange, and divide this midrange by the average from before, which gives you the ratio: 0.95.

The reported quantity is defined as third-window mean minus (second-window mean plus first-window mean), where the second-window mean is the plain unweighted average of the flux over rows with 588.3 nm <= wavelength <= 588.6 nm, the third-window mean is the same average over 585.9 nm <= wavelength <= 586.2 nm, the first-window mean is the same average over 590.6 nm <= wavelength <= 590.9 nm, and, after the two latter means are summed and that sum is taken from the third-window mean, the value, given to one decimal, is -12.8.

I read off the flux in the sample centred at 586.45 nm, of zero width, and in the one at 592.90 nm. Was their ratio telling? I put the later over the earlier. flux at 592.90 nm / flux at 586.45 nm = 0.91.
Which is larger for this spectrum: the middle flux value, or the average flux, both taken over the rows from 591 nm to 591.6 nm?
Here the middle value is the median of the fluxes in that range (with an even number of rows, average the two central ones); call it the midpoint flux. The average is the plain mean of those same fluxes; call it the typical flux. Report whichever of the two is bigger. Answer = 12.3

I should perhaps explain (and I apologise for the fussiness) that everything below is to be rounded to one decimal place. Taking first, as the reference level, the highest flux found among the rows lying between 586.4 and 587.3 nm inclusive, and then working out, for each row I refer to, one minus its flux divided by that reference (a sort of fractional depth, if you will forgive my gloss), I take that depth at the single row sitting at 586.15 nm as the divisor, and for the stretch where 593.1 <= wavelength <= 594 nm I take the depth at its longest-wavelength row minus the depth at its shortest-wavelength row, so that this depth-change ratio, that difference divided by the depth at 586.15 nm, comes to 0.3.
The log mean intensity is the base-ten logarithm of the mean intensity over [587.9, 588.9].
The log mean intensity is 1.03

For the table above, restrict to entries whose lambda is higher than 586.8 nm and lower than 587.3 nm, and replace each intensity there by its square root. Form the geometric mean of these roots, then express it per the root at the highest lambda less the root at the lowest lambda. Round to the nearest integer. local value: 59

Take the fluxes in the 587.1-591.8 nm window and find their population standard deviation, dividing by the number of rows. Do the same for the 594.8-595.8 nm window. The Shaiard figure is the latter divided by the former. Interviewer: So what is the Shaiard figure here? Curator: 0.46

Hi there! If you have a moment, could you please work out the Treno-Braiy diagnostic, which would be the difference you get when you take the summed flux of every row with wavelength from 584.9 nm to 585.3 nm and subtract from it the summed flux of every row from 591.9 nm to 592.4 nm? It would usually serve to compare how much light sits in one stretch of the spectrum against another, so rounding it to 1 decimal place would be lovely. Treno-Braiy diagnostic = 2.7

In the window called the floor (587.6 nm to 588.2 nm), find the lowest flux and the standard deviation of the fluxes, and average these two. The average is 5.6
